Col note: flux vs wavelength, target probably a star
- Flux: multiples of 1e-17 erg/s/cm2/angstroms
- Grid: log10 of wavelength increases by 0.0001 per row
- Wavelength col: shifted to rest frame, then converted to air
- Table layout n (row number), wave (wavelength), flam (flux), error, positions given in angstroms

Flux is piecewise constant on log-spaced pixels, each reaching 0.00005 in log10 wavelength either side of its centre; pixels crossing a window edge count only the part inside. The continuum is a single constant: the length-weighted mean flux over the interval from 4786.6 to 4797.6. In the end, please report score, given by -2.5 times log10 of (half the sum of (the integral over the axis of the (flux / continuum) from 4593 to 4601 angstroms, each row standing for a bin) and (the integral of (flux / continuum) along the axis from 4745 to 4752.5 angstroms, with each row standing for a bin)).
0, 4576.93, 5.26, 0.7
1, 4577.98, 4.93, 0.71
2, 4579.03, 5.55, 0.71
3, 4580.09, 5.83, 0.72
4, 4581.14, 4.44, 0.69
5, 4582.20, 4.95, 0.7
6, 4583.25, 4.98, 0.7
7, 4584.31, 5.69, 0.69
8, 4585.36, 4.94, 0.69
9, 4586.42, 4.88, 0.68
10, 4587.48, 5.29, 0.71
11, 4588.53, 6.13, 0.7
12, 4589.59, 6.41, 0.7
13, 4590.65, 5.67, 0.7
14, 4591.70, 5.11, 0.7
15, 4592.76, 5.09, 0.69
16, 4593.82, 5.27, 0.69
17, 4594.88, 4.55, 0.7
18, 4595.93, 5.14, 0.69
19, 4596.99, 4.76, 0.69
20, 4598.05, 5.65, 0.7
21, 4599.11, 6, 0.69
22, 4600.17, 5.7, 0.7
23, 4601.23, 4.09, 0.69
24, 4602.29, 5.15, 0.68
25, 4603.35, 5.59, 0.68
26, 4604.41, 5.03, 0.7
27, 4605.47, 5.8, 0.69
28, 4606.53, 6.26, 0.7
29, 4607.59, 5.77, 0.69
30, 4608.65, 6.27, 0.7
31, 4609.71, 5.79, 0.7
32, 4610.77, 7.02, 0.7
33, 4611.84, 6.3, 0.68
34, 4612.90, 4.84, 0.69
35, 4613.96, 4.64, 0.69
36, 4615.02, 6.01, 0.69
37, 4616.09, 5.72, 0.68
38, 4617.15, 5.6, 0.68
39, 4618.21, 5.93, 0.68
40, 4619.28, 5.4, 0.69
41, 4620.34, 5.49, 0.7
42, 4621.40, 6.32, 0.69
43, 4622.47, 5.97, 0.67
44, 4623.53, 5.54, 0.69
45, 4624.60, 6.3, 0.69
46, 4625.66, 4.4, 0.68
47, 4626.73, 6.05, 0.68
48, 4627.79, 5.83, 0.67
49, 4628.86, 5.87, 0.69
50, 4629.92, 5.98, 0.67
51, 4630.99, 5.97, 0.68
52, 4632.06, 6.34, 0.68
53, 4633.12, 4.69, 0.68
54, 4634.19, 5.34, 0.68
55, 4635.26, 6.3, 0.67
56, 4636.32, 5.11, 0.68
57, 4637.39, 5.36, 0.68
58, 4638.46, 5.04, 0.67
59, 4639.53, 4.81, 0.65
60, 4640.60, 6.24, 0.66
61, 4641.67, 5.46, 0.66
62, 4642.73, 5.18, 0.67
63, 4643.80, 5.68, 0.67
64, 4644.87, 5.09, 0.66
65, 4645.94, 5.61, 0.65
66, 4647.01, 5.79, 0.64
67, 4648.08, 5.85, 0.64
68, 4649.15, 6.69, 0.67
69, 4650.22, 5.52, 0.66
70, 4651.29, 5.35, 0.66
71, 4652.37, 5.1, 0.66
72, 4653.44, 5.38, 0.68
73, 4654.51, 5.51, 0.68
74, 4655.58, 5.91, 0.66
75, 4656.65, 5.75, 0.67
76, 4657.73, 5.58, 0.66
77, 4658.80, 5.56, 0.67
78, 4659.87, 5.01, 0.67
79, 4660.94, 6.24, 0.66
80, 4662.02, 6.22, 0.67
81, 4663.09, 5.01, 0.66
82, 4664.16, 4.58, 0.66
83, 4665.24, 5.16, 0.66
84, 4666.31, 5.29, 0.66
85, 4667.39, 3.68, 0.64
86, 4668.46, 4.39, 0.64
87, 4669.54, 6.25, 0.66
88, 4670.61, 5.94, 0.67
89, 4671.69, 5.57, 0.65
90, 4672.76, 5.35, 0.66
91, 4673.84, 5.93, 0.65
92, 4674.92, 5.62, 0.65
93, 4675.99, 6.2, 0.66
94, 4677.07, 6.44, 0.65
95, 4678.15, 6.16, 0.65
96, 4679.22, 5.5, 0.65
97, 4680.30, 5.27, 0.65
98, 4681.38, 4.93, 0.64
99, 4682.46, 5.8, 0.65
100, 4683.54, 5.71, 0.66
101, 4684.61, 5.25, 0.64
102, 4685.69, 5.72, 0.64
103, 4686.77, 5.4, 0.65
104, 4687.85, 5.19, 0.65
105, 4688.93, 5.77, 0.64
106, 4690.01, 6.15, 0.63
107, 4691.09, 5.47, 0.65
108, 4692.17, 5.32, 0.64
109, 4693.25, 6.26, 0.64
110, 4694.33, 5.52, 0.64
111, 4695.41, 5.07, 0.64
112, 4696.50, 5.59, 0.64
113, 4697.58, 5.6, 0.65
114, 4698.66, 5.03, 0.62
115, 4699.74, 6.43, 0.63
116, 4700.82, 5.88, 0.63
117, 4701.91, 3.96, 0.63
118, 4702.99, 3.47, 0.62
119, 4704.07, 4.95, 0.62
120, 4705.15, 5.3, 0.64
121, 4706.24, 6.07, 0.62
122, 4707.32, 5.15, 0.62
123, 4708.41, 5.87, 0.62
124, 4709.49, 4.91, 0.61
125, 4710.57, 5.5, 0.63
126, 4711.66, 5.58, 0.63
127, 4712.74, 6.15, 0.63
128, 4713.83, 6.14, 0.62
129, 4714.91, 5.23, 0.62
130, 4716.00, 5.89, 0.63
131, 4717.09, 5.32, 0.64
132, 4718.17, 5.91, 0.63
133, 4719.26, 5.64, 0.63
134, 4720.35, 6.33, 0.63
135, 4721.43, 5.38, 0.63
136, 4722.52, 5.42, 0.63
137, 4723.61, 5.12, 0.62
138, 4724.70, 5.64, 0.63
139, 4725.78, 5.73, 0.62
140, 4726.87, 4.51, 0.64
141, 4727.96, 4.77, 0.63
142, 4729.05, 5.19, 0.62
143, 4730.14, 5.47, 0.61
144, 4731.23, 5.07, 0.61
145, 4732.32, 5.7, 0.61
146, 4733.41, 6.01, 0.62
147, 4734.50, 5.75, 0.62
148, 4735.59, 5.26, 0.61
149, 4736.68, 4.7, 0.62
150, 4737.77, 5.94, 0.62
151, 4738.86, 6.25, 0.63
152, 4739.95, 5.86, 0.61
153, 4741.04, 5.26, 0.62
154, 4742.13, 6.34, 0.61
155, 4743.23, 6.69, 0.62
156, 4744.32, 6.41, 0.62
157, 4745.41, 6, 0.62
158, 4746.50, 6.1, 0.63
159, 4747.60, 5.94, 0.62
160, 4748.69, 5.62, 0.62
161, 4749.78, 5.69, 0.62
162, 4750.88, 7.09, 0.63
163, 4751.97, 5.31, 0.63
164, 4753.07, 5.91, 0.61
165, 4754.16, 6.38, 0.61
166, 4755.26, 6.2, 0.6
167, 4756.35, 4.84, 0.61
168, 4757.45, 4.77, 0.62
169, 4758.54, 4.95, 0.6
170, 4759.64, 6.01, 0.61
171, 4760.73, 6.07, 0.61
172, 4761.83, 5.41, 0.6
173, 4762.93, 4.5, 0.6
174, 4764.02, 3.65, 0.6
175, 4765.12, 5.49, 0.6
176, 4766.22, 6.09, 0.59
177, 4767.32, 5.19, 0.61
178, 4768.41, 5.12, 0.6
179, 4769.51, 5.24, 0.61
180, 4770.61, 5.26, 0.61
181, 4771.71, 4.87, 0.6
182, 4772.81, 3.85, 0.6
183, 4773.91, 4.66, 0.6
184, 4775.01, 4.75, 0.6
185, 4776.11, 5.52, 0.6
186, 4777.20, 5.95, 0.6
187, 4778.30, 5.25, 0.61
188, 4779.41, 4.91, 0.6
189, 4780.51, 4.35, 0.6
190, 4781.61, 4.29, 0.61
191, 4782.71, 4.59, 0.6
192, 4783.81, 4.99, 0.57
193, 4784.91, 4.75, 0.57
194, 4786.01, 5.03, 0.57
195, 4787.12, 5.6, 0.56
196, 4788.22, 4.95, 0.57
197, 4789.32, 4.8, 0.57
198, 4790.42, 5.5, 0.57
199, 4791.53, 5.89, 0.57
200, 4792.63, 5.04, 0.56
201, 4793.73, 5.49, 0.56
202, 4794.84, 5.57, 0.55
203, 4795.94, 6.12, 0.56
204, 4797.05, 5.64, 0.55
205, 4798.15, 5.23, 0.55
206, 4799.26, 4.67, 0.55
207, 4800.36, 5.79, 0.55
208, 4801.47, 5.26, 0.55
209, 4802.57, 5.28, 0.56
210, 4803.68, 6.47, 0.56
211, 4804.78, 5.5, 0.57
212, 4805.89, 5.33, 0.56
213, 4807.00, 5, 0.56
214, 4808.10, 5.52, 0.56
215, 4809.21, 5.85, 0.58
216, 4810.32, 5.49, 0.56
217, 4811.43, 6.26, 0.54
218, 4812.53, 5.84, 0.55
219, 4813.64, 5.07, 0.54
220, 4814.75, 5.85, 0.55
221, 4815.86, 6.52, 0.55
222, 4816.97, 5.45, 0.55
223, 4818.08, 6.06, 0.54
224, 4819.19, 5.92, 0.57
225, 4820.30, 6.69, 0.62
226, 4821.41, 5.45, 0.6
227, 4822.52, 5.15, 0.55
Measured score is -2.25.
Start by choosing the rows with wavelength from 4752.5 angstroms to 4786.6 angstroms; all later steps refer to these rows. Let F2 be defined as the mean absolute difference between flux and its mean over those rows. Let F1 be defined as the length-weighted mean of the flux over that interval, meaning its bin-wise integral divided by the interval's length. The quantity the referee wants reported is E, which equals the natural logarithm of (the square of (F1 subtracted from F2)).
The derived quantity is 3.05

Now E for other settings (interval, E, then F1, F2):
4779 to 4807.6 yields 3.15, 5.24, 0.42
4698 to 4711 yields 3.04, 5.21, 0.63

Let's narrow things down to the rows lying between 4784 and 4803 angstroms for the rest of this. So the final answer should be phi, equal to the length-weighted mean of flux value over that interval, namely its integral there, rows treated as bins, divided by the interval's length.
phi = 5.32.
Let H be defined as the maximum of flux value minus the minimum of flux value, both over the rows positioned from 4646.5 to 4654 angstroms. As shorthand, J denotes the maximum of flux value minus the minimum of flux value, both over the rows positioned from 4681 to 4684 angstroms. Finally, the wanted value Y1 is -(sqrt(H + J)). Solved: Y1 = -1.57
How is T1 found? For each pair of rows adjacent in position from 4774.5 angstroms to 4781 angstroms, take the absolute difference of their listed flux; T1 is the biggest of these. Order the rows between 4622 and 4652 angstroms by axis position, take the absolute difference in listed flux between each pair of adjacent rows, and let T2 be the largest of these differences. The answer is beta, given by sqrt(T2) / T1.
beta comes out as 1.8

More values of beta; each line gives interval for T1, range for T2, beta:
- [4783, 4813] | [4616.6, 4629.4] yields 1.2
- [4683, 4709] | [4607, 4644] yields 0.7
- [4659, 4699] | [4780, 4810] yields 0.6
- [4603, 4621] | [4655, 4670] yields 0.9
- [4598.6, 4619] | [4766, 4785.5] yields 0.6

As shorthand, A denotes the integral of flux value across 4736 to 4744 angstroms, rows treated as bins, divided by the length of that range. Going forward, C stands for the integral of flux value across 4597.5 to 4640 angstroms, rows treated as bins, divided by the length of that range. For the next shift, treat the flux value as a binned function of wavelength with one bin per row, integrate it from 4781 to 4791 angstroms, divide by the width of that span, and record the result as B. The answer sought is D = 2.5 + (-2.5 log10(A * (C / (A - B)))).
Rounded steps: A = 5.87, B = 4.94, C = 5.63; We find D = -1.4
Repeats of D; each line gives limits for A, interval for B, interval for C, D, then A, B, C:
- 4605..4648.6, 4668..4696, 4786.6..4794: -4.3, 5.68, 5.62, 5.32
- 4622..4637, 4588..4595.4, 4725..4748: -2.9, 5.69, 5.46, 5.66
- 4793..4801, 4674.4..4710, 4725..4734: -8.0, 5.49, 5.48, 5.32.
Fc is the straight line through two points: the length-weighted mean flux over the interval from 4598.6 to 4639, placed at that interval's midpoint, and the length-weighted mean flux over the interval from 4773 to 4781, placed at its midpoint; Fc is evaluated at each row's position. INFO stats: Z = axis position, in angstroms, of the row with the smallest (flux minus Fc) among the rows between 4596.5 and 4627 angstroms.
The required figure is 4601.23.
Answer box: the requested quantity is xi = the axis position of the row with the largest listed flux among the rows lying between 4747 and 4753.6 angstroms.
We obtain 4750.88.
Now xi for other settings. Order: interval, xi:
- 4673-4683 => 4677.07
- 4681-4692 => 4690.01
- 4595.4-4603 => 4599.11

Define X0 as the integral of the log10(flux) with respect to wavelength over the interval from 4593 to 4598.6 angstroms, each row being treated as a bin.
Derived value 3.9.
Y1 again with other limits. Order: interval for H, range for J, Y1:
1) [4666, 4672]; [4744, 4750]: -1.83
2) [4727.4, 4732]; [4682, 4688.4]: -1.14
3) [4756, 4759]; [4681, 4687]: -1.02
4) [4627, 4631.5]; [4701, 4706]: -1.41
